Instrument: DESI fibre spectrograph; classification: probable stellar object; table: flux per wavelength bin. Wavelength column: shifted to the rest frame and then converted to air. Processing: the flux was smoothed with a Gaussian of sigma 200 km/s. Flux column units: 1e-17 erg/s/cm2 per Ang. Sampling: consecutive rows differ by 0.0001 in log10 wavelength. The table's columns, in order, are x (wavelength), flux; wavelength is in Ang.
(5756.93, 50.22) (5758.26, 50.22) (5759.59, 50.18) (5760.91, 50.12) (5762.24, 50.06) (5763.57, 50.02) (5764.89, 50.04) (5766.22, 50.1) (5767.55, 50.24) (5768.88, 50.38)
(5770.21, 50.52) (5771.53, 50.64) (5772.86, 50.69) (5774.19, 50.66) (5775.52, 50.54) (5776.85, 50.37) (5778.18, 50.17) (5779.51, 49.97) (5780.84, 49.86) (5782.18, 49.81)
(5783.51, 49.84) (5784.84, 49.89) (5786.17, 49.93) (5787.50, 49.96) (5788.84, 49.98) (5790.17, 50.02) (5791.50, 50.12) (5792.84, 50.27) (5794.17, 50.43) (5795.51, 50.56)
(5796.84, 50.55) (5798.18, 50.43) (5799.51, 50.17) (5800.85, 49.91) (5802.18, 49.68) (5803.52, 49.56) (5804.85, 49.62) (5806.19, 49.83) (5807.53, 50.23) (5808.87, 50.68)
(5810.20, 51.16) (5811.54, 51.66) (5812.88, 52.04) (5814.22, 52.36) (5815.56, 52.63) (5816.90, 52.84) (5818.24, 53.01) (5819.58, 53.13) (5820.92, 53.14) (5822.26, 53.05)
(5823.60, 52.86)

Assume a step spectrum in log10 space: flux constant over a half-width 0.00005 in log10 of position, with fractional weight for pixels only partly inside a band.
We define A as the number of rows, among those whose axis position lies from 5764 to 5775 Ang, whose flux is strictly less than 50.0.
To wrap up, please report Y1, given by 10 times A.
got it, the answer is 0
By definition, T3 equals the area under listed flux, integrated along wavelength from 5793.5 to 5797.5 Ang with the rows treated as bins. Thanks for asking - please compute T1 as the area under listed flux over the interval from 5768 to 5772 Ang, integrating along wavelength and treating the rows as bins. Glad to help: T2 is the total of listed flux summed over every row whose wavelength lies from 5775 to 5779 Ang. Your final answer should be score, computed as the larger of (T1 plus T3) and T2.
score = 404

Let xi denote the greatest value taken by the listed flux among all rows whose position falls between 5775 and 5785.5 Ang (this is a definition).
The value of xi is 50.54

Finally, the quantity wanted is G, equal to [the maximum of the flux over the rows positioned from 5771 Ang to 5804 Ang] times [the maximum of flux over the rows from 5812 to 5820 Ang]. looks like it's 2693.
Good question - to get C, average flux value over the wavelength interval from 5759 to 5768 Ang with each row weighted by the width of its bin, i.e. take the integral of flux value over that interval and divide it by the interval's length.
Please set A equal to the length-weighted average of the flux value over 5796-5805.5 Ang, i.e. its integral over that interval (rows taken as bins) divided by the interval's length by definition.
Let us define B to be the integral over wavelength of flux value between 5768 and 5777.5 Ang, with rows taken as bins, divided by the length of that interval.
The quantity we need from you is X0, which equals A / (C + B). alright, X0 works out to 0.497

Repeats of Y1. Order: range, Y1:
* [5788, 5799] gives 10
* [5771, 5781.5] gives 20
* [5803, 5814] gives 30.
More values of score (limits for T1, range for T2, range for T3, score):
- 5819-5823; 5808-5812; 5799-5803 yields 412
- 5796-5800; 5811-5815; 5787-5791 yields 402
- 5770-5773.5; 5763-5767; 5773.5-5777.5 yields 380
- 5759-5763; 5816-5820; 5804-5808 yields 400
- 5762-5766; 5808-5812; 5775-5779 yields 402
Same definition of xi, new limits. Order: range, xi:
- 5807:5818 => 52.84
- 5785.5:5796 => 50.56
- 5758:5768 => 50.24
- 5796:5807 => 50.55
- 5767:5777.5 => 50.69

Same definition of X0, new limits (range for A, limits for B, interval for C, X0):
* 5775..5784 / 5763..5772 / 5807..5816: 0.491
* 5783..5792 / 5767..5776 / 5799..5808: 0.498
